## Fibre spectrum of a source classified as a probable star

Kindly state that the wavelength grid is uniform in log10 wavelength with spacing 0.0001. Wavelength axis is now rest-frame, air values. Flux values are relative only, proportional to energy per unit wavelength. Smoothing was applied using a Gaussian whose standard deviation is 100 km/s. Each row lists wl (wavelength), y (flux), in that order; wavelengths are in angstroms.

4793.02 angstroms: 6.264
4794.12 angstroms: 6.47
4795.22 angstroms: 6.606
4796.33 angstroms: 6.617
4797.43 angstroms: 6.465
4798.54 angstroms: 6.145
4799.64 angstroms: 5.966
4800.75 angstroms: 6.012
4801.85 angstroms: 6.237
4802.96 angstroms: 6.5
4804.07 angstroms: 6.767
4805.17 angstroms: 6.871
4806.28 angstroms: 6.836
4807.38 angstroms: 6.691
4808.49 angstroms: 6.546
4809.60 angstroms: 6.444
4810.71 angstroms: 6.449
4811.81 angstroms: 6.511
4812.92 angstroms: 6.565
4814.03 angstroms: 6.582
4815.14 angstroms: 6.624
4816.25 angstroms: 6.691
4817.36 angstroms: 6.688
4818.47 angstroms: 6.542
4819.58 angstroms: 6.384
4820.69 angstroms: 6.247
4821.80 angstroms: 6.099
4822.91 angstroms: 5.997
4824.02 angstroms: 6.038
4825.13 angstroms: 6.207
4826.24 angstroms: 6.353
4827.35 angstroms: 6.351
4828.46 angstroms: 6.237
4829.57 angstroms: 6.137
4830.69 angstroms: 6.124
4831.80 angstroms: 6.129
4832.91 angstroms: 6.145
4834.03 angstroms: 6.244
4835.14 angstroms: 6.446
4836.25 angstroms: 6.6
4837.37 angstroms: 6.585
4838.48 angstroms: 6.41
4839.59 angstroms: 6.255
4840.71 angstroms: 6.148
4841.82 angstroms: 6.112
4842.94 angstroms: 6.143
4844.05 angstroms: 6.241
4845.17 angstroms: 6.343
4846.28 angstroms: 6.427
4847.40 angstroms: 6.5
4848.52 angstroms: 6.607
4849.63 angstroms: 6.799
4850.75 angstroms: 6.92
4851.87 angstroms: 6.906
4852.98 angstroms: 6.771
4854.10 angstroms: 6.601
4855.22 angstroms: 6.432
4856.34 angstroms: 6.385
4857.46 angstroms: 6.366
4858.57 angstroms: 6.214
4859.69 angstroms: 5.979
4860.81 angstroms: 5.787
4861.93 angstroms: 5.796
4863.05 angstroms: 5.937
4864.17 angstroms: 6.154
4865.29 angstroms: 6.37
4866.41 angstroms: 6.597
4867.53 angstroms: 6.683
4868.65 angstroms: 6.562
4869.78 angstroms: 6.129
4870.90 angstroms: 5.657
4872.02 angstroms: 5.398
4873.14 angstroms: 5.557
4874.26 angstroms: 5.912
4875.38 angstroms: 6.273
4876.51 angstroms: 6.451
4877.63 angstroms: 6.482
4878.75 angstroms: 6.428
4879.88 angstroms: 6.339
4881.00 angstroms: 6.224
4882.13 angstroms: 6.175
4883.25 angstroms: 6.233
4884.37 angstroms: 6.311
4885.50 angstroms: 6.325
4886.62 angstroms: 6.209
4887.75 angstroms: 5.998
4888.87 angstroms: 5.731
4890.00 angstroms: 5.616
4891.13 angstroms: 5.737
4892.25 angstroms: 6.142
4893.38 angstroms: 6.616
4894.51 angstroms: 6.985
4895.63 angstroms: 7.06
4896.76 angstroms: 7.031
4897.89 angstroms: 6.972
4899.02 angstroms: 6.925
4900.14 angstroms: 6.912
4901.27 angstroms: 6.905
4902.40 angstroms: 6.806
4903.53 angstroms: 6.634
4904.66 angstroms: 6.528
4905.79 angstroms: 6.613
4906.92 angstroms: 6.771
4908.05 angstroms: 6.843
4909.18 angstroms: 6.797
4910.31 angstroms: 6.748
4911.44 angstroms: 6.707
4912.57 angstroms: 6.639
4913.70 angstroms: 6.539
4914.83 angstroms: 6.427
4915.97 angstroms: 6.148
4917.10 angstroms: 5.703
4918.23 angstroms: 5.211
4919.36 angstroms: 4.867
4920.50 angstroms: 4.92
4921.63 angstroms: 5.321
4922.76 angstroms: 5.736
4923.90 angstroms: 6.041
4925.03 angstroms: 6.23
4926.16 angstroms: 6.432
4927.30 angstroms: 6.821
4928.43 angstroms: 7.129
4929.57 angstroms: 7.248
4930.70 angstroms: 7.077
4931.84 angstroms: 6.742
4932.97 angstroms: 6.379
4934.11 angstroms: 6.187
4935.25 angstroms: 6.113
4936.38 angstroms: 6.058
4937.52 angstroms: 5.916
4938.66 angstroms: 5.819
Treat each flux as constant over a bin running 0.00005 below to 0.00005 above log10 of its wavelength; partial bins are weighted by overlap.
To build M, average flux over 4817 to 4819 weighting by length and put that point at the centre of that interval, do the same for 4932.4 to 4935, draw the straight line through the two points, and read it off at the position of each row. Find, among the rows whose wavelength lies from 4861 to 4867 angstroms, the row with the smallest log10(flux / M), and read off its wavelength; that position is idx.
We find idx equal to 4861.93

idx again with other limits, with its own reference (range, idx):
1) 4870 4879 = 4872.02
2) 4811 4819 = 4811.81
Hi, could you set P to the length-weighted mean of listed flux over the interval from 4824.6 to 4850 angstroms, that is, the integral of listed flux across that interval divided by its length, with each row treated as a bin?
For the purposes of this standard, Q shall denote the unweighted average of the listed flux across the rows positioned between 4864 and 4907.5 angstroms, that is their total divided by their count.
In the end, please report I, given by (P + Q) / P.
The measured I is 2.01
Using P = 6.33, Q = 6.37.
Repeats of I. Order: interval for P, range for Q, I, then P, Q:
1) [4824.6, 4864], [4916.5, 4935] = 1.97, 6.33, 6.13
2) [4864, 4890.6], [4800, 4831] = 2.04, 6.16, 6.42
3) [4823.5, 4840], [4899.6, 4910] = 2.07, 6.29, 6.76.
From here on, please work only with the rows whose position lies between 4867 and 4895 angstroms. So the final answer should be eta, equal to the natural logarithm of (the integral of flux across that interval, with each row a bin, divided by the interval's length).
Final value 1.82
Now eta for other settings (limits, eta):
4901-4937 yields 1.85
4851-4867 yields 1.84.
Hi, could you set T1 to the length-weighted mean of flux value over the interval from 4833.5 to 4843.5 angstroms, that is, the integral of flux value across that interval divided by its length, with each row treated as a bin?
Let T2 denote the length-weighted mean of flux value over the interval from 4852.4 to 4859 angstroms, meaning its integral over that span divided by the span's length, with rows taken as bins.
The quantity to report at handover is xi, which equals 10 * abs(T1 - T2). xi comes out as 1.4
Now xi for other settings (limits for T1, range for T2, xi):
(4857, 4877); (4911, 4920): 0.9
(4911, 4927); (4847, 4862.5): 5.0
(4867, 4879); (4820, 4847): 1.2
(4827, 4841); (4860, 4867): 1.9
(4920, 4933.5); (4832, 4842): 0.2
